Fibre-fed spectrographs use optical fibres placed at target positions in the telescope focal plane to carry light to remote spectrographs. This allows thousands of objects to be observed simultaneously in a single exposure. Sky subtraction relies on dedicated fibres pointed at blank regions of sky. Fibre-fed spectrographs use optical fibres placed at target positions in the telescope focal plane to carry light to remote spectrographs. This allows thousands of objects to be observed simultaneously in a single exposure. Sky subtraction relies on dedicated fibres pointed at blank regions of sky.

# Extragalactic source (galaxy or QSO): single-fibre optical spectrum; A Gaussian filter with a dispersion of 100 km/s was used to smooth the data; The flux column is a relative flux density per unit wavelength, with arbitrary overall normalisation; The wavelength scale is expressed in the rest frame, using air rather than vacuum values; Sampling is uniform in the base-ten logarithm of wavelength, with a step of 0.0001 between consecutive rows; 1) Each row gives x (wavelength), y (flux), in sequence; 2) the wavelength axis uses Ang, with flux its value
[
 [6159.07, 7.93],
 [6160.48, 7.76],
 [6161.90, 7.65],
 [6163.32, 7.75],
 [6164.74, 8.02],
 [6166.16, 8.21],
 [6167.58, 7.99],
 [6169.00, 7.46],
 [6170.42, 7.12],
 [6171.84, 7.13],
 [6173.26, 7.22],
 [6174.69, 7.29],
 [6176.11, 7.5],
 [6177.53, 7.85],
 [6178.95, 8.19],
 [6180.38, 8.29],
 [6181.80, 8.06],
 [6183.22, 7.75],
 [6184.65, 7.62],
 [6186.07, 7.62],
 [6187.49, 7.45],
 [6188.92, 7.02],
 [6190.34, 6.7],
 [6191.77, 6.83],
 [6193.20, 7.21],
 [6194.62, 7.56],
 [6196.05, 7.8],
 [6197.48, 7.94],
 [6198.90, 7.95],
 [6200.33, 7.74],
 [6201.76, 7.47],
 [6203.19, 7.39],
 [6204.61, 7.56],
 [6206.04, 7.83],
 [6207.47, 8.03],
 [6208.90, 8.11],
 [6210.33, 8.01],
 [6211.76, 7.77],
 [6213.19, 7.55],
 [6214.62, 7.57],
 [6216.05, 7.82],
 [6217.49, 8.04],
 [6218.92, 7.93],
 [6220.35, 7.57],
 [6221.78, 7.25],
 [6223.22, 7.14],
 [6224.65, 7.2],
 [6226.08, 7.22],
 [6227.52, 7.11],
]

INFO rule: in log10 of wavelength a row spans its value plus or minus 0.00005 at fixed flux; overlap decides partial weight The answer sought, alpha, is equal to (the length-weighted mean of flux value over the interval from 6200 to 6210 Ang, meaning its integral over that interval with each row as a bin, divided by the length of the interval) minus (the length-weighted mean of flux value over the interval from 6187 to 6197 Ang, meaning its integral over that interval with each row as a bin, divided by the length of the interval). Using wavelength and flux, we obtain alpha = 0.5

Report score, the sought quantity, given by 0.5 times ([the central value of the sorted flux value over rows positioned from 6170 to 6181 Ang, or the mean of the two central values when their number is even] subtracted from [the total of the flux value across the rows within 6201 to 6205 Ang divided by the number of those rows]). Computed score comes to 0.0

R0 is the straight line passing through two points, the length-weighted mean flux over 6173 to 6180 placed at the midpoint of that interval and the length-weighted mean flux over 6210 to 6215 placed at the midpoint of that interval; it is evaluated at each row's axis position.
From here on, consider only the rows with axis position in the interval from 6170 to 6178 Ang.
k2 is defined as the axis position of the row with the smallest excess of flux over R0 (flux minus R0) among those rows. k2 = 6170.42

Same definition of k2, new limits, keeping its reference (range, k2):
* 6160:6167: 6161.90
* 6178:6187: 6186.07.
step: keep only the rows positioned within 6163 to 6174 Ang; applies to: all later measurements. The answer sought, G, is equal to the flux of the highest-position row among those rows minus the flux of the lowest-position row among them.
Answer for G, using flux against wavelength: -0.5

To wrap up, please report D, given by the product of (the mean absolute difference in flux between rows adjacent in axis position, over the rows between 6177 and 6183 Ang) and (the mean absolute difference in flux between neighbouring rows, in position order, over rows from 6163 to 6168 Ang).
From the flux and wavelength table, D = 0.051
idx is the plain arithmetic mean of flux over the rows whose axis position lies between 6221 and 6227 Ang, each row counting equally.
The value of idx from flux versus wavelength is 7.2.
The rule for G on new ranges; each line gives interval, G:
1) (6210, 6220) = -0.1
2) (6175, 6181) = 0.8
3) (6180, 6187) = -0.7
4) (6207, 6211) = 0.0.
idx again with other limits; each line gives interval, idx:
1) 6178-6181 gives 8.2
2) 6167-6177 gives 7.4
